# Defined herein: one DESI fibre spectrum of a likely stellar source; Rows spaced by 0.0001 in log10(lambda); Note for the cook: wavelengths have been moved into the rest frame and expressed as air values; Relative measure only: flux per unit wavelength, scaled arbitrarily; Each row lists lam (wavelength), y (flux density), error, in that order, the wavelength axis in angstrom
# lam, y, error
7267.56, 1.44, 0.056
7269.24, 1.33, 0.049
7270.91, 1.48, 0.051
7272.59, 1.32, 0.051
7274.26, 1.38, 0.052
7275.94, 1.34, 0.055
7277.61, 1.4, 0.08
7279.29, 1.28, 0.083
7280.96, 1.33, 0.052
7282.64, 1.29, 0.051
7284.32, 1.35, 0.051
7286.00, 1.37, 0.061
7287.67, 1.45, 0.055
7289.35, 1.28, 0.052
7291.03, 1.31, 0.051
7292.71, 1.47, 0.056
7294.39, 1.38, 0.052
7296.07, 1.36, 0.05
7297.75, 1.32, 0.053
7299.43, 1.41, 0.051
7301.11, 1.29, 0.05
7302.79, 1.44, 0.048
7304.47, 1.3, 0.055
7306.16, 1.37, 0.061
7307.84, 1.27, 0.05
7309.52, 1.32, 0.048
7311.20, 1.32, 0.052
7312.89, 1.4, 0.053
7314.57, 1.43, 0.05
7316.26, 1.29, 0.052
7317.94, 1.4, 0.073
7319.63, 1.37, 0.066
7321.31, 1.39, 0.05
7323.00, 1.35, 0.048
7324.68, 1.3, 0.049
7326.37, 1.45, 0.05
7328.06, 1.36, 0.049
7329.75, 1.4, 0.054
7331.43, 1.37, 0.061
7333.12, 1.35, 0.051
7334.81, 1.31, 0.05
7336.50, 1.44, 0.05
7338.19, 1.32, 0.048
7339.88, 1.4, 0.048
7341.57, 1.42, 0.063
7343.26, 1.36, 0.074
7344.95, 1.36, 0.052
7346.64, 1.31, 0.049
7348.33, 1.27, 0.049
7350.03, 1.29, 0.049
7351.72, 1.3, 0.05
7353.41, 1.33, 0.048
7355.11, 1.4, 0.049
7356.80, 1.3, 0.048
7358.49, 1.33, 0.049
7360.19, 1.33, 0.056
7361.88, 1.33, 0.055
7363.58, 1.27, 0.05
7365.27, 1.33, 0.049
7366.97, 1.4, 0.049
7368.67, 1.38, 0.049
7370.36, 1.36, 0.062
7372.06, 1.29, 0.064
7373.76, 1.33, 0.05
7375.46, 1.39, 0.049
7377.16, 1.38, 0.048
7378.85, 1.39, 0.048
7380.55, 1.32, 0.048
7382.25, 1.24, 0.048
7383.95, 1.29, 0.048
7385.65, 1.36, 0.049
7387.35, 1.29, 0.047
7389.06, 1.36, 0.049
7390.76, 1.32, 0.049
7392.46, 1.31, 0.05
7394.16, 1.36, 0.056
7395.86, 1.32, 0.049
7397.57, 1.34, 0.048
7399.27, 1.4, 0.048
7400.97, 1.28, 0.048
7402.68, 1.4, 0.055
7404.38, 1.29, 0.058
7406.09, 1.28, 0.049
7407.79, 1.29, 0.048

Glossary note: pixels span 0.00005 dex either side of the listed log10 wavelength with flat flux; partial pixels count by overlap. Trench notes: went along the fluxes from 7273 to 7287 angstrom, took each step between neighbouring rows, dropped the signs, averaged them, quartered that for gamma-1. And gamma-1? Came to 0.0139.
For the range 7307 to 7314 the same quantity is 0.0108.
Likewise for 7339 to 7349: 0.0085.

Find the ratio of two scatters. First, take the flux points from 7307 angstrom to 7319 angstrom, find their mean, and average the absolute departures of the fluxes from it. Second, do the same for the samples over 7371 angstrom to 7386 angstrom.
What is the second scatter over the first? 0.79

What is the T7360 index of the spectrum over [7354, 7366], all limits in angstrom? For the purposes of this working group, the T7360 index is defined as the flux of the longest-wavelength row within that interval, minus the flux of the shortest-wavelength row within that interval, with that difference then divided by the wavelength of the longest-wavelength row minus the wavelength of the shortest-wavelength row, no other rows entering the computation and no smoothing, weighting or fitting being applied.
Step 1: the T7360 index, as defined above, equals -0.0069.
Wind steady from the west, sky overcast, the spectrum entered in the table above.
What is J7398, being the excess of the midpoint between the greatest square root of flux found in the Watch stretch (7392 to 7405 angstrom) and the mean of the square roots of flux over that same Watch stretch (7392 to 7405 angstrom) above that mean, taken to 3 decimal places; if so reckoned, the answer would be 0.013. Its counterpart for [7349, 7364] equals 0.017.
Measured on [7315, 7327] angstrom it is 0.018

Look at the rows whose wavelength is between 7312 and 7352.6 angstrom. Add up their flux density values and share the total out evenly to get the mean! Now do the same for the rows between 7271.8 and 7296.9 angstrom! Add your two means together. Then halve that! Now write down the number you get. 1.36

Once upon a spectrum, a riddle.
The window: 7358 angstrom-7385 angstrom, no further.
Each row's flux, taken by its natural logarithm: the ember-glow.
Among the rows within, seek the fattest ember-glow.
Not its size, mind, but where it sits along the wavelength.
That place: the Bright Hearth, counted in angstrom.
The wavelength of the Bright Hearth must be 7366.97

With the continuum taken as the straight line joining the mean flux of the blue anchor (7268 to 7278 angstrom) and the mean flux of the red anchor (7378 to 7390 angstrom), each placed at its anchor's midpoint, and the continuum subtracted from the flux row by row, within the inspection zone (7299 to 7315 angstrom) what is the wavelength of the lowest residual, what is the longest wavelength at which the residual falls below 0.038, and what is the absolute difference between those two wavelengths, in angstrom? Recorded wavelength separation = 3.4 angstrom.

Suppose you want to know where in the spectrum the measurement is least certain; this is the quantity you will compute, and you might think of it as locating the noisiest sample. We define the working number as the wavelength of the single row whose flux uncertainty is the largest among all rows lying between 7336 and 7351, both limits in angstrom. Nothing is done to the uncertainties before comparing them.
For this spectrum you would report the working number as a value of 7343.26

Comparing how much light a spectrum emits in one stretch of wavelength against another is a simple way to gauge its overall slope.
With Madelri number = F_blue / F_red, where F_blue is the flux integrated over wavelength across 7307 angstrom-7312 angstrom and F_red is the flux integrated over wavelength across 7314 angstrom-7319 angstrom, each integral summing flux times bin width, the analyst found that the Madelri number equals 0.95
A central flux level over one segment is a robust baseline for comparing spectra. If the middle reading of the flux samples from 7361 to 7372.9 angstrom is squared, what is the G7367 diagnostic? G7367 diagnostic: 1.77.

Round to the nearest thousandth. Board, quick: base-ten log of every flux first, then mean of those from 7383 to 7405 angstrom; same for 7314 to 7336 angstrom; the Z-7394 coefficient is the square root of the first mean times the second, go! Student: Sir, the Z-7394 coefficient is 0.130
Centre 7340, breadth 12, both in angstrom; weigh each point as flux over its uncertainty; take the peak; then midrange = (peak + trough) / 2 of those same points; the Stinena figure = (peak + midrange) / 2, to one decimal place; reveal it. 26.5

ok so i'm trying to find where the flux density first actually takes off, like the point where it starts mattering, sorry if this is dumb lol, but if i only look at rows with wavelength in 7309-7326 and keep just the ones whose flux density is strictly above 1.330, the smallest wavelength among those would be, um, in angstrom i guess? 7312.89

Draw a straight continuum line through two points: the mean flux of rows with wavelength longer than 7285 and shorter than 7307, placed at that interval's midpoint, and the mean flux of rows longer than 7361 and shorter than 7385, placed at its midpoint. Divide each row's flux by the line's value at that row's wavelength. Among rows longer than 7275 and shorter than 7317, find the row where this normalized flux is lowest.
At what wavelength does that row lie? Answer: 7279.29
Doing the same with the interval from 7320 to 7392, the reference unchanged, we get 7382.25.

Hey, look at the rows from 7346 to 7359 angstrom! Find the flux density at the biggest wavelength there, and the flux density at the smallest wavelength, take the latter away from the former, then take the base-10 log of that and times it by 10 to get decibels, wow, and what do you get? -17.0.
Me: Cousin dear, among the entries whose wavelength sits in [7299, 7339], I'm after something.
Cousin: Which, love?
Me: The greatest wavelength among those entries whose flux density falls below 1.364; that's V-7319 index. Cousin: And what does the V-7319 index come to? 7338.19 angstrom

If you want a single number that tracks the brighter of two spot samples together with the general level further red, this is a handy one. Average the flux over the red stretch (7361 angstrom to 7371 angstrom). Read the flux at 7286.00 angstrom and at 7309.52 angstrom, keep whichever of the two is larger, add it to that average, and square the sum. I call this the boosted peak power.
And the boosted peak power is 7.37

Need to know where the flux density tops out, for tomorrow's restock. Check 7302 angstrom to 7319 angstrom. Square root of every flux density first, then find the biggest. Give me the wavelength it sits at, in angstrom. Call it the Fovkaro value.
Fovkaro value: 7302.79 angstrom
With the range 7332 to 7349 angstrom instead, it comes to 7336.50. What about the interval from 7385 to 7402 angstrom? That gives 7399.27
